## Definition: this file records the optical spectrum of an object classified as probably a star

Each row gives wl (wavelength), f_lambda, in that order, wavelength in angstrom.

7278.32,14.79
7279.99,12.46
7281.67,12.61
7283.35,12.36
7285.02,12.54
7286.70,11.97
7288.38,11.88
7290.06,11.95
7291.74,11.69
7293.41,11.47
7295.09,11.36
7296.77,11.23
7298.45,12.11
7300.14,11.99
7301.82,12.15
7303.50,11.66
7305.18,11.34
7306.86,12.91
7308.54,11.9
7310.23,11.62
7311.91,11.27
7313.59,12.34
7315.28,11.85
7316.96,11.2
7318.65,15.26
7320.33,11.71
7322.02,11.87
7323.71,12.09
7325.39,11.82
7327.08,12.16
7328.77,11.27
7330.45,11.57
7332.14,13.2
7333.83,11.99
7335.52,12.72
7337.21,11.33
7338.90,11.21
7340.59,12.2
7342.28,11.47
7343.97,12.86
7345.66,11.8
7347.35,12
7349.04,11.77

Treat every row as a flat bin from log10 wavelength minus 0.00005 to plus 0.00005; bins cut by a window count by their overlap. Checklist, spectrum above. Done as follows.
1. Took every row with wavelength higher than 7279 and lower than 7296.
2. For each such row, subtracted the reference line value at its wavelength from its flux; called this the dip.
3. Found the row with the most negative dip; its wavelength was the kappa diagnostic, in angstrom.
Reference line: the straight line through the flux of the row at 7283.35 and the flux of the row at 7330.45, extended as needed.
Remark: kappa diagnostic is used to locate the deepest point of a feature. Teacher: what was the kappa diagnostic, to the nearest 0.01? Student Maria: 7295.09 angstrom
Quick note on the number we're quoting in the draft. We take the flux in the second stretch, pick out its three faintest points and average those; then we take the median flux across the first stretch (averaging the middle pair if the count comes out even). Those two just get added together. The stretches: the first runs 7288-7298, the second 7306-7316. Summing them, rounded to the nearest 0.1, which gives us 23.2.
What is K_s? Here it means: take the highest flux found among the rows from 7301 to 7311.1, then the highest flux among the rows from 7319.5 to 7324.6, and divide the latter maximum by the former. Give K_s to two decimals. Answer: 0.94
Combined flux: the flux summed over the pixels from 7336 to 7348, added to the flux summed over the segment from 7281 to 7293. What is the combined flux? 168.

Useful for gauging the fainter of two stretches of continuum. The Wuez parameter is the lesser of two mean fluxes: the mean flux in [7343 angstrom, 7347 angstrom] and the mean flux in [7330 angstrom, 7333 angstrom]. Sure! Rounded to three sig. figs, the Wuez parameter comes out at 12.3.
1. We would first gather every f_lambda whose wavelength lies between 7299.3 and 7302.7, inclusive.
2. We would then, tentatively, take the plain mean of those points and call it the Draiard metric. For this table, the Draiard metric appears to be 12.1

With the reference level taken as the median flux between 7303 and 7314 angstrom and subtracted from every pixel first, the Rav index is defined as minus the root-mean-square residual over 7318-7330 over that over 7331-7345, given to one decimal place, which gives -1.7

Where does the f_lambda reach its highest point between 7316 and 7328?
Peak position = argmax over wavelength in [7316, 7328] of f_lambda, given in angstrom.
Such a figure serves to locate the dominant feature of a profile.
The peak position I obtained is 7318.65 angstrom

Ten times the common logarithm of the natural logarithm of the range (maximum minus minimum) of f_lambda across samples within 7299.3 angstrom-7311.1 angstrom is -3.5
